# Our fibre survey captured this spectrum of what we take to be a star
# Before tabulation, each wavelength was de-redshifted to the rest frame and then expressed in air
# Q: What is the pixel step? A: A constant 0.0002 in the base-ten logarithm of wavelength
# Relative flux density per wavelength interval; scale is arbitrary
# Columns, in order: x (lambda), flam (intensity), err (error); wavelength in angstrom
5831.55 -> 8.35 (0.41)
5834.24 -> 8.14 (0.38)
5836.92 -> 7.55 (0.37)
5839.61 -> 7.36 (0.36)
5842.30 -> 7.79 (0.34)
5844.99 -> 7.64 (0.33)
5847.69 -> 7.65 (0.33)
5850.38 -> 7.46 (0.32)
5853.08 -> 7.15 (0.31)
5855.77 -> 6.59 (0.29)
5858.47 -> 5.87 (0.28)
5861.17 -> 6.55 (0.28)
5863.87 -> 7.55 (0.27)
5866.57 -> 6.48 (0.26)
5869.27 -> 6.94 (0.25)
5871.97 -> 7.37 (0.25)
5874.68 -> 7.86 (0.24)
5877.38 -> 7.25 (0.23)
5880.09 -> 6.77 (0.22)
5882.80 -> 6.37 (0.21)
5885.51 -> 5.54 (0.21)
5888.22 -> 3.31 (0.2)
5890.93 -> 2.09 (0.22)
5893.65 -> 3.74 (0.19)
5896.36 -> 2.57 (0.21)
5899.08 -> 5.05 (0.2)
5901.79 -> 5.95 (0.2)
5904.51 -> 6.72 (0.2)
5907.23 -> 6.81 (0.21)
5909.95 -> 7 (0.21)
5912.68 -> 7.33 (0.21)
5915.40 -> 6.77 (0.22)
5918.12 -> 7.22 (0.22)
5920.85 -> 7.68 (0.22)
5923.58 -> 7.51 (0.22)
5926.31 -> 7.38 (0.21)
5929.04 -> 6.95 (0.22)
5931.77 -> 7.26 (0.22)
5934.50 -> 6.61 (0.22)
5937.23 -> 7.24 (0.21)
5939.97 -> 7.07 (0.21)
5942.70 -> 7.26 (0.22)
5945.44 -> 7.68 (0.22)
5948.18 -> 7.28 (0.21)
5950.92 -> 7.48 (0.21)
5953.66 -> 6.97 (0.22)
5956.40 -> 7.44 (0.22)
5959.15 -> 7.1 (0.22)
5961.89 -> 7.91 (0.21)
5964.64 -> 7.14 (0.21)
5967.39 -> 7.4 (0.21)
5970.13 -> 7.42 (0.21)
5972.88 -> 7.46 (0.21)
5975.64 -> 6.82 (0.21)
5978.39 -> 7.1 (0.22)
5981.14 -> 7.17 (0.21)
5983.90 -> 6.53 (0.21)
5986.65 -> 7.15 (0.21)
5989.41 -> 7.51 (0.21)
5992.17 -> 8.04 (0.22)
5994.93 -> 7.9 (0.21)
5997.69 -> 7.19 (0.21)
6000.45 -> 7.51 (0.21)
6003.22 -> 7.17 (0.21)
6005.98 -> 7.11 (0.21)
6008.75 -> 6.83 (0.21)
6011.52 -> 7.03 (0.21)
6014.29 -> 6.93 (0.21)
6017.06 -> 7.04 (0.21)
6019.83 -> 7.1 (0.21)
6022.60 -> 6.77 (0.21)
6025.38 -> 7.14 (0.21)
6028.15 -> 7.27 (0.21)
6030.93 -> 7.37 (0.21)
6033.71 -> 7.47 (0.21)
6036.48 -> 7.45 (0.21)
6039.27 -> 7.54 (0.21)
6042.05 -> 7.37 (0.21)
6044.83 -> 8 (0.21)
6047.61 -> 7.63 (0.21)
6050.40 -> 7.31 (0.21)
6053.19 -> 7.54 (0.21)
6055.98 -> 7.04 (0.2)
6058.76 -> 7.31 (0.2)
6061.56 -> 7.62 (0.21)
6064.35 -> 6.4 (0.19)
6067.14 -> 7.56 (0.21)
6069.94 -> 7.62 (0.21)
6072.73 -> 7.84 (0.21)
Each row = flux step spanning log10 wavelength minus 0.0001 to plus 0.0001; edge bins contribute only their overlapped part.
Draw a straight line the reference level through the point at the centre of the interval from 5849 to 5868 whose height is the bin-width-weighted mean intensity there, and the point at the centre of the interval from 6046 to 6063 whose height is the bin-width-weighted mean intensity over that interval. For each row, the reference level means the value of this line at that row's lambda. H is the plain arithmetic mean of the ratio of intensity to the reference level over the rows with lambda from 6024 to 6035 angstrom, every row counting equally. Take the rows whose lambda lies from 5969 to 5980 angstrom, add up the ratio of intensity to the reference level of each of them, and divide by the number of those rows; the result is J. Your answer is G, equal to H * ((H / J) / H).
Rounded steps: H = 1.00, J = 1.00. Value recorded 0.99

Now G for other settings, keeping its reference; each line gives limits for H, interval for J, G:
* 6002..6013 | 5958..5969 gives 0.93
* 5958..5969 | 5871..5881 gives 0.97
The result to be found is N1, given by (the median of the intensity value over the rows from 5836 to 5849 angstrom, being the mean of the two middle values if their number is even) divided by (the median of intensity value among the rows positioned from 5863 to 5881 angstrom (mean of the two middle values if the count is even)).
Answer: 1.05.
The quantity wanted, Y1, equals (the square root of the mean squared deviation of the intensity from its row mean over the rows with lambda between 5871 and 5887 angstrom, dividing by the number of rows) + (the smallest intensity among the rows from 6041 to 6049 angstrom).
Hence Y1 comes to 8.1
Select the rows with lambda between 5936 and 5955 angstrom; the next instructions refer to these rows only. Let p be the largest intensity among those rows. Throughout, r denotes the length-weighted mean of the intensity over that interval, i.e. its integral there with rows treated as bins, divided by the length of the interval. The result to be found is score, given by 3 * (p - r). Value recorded 1.19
